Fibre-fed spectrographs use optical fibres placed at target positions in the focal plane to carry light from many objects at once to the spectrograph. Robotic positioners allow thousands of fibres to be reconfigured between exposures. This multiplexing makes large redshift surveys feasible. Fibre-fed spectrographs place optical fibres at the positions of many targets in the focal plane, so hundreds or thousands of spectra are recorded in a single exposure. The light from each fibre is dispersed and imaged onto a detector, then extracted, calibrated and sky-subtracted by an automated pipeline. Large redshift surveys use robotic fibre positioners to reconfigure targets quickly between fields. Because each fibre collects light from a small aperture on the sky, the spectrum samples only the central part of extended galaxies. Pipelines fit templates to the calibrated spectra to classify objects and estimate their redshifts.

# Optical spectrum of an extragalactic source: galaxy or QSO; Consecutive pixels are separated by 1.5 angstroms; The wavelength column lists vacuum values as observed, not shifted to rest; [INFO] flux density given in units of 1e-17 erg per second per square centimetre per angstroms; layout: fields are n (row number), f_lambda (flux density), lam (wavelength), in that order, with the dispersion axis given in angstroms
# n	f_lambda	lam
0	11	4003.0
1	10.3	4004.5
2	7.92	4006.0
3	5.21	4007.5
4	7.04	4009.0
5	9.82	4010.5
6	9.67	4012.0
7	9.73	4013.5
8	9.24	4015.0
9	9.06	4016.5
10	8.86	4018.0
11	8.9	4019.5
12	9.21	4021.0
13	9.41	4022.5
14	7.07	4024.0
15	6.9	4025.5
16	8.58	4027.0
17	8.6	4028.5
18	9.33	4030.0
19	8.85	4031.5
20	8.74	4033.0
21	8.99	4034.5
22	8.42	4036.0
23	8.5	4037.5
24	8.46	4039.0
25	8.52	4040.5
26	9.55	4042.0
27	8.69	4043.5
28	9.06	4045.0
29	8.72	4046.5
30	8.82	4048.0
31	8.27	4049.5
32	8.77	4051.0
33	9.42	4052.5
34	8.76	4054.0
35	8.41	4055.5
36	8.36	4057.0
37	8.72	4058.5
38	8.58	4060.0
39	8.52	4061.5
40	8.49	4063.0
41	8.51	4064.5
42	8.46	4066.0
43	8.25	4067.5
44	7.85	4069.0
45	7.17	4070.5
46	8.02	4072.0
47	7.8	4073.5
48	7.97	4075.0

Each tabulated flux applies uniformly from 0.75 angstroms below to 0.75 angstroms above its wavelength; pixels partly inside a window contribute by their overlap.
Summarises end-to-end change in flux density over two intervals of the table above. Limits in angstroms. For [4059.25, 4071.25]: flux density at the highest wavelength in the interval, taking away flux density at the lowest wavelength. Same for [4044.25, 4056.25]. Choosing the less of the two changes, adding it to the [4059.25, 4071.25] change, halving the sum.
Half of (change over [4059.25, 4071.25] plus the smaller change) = -1.4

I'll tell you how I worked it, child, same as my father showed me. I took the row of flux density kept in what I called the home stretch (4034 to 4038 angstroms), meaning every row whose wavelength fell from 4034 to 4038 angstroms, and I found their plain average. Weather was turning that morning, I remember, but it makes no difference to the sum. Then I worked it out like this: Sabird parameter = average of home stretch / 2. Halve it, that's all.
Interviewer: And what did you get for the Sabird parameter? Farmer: 4.3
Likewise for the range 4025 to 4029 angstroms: 4.0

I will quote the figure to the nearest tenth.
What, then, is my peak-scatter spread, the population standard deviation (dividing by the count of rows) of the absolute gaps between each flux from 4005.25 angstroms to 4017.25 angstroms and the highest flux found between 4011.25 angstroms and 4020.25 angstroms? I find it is 1.5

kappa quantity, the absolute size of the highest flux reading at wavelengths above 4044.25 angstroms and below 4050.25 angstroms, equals 9.06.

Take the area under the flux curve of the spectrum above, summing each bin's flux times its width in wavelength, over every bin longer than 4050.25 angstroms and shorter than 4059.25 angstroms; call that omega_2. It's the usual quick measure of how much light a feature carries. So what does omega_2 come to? 79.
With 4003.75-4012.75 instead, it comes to 75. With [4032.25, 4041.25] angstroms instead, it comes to 77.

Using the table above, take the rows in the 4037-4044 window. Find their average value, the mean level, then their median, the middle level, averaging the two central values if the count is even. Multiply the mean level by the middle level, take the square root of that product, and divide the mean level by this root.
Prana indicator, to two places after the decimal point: 1.01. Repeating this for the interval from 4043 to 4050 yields 1.00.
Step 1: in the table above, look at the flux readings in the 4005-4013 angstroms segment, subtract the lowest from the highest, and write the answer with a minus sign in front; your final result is -4.61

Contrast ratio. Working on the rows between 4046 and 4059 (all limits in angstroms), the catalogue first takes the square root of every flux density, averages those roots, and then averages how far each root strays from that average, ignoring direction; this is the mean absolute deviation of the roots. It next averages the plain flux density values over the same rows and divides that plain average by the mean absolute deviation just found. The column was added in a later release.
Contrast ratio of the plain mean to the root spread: 221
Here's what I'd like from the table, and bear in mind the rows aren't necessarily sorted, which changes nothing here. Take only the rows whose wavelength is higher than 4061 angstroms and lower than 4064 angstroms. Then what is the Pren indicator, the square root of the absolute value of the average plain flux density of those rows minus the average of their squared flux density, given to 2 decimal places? 7.99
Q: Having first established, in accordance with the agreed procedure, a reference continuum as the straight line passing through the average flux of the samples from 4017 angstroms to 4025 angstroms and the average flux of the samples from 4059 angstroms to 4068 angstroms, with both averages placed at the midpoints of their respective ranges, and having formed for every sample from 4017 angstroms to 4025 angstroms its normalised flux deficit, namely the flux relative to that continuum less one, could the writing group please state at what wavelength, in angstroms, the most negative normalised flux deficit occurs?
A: 4024.0 angstroms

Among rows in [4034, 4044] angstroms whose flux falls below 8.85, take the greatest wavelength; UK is 4043.5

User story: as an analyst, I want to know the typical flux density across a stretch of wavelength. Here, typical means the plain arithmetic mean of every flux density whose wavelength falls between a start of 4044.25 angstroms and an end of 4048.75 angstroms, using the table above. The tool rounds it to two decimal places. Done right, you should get 8.87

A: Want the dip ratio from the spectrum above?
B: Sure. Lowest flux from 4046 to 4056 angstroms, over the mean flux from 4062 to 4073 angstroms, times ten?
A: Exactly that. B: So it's 10.2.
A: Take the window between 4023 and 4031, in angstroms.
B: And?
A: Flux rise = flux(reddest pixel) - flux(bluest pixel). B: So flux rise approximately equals 2.3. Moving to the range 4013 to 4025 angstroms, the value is -2.7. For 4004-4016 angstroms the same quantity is -1.1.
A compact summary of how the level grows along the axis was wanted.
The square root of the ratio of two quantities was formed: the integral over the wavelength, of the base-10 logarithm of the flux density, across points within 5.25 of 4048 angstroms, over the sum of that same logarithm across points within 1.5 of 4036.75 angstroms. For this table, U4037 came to 2.31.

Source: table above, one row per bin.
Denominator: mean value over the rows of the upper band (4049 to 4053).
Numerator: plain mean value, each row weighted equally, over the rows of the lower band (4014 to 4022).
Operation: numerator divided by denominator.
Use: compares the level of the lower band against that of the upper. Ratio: 1.03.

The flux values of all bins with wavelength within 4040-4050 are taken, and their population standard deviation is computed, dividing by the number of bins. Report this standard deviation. 0.38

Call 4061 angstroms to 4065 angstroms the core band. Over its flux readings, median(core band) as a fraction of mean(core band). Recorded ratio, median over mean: 1.00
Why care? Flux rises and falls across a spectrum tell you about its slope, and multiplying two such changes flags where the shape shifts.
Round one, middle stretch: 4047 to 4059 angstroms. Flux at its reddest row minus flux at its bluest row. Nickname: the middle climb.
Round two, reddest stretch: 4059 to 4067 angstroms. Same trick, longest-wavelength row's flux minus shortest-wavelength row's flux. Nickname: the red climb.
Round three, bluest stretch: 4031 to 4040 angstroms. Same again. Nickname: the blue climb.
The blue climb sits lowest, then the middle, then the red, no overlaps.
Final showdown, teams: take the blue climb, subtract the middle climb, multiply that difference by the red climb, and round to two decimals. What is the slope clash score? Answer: 0.03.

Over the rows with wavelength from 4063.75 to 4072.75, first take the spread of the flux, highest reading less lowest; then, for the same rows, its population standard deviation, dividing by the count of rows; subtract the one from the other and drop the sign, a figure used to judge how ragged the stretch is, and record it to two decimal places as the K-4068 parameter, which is 0.89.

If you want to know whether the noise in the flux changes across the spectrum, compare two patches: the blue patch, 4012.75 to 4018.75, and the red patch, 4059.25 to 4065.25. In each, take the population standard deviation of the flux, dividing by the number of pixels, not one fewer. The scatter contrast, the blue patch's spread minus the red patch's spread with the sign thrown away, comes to 0.29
